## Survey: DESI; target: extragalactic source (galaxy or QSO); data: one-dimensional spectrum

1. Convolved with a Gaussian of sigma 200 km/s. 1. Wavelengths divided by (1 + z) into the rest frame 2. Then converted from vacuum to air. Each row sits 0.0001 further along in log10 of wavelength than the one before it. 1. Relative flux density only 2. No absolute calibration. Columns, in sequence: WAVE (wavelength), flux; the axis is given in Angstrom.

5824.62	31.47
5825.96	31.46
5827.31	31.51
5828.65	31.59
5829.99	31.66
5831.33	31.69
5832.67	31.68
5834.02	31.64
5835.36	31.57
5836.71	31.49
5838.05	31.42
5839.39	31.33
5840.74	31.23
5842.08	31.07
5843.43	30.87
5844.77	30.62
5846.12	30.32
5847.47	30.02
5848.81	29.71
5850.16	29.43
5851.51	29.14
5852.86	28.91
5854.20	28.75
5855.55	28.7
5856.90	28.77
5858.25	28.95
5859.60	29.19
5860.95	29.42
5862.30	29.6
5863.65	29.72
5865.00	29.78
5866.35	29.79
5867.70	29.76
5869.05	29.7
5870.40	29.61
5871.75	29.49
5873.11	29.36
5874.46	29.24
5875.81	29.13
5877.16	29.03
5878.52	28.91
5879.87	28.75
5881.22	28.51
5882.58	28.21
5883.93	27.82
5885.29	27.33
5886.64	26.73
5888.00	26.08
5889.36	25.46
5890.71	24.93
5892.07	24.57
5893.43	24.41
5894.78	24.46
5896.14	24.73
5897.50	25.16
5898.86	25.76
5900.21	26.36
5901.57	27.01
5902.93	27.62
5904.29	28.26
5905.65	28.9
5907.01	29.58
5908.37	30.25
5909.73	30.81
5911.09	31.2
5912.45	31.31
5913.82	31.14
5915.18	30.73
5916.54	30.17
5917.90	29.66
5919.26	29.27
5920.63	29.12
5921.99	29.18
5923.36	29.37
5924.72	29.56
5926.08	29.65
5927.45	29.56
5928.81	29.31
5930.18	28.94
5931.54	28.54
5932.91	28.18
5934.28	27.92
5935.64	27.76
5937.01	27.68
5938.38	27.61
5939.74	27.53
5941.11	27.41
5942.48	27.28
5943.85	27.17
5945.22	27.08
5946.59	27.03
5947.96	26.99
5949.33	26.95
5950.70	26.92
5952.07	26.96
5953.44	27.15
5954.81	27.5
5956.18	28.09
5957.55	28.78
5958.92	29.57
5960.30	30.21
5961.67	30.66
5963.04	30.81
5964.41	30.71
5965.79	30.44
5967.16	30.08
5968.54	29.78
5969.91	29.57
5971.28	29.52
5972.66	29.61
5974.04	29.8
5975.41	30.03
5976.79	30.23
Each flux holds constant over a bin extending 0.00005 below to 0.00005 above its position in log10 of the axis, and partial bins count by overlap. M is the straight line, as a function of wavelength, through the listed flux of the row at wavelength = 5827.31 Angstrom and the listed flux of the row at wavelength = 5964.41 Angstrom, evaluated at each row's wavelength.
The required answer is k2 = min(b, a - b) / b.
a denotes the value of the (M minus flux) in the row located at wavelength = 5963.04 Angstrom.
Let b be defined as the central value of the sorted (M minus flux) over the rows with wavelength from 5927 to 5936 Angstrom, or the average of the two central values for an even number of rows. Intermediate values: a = -0.1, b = 2.36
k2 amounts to -1.04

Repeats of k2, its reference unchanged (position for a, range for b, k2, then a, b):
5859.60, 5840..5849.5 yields 1.00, 2.1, 0.79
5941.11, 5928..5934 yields 0.59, 3.4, 2.17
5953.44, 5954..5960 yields 0.56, 3.6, 2.32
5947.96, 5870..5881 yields 0.87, 3.8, 2.05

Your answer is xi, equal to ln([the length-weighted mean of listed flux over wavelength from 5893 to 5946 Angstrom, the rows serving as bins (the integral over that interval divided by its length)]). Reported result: 3.35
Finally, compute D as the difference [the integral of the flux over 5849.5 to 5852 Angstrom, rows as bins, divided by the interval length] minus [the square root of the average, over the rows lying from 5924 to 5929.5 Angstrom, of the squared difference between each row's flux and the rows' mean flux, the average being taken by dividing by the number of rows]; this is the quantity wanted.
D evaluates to 29.1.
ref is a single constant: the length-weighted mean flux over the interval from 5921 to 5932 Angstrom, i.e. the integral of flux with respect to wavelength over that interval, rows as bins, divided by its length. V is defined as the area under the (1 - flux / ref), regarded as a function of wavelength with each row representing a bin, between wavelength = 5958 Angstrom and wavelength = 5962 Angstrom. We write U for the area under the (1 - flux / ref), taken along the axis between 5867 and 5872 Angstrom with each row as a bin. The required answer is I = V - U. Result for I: 0.0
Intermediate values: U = -0.06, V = -0.1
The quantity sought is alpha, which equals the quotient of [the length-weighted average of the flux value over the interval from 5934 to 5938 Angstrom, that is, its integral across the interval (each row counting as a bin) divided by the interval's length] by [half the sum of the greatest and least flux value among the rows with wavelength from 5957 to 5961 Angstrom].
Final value 0.94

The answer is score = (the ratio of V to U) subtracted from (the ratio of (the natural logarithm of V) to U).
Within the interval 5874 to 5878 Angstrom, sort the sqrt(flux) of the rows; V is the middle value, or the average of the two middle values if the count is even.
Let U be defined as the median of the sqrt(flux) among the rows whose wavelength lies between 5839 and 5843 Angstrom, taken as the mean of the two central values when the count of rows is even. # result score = -0.664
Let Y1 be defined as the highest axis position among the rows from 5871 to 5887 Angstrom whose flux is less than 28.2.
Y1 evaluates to 5886.64 Angstrom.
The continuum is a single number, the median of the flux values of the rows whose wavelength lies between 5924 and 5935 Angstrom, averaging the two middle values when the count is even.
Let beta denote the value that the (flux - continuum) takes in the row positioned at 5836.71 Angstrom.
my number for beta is 2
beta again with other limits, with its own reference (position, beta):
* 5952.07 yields -2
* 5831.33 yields 3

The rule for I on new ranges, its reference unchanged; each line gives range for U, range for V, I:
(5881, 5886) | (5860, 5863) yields -0.3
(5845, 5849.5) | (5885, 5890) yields 0.6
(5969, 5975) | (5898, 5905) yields 0.6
